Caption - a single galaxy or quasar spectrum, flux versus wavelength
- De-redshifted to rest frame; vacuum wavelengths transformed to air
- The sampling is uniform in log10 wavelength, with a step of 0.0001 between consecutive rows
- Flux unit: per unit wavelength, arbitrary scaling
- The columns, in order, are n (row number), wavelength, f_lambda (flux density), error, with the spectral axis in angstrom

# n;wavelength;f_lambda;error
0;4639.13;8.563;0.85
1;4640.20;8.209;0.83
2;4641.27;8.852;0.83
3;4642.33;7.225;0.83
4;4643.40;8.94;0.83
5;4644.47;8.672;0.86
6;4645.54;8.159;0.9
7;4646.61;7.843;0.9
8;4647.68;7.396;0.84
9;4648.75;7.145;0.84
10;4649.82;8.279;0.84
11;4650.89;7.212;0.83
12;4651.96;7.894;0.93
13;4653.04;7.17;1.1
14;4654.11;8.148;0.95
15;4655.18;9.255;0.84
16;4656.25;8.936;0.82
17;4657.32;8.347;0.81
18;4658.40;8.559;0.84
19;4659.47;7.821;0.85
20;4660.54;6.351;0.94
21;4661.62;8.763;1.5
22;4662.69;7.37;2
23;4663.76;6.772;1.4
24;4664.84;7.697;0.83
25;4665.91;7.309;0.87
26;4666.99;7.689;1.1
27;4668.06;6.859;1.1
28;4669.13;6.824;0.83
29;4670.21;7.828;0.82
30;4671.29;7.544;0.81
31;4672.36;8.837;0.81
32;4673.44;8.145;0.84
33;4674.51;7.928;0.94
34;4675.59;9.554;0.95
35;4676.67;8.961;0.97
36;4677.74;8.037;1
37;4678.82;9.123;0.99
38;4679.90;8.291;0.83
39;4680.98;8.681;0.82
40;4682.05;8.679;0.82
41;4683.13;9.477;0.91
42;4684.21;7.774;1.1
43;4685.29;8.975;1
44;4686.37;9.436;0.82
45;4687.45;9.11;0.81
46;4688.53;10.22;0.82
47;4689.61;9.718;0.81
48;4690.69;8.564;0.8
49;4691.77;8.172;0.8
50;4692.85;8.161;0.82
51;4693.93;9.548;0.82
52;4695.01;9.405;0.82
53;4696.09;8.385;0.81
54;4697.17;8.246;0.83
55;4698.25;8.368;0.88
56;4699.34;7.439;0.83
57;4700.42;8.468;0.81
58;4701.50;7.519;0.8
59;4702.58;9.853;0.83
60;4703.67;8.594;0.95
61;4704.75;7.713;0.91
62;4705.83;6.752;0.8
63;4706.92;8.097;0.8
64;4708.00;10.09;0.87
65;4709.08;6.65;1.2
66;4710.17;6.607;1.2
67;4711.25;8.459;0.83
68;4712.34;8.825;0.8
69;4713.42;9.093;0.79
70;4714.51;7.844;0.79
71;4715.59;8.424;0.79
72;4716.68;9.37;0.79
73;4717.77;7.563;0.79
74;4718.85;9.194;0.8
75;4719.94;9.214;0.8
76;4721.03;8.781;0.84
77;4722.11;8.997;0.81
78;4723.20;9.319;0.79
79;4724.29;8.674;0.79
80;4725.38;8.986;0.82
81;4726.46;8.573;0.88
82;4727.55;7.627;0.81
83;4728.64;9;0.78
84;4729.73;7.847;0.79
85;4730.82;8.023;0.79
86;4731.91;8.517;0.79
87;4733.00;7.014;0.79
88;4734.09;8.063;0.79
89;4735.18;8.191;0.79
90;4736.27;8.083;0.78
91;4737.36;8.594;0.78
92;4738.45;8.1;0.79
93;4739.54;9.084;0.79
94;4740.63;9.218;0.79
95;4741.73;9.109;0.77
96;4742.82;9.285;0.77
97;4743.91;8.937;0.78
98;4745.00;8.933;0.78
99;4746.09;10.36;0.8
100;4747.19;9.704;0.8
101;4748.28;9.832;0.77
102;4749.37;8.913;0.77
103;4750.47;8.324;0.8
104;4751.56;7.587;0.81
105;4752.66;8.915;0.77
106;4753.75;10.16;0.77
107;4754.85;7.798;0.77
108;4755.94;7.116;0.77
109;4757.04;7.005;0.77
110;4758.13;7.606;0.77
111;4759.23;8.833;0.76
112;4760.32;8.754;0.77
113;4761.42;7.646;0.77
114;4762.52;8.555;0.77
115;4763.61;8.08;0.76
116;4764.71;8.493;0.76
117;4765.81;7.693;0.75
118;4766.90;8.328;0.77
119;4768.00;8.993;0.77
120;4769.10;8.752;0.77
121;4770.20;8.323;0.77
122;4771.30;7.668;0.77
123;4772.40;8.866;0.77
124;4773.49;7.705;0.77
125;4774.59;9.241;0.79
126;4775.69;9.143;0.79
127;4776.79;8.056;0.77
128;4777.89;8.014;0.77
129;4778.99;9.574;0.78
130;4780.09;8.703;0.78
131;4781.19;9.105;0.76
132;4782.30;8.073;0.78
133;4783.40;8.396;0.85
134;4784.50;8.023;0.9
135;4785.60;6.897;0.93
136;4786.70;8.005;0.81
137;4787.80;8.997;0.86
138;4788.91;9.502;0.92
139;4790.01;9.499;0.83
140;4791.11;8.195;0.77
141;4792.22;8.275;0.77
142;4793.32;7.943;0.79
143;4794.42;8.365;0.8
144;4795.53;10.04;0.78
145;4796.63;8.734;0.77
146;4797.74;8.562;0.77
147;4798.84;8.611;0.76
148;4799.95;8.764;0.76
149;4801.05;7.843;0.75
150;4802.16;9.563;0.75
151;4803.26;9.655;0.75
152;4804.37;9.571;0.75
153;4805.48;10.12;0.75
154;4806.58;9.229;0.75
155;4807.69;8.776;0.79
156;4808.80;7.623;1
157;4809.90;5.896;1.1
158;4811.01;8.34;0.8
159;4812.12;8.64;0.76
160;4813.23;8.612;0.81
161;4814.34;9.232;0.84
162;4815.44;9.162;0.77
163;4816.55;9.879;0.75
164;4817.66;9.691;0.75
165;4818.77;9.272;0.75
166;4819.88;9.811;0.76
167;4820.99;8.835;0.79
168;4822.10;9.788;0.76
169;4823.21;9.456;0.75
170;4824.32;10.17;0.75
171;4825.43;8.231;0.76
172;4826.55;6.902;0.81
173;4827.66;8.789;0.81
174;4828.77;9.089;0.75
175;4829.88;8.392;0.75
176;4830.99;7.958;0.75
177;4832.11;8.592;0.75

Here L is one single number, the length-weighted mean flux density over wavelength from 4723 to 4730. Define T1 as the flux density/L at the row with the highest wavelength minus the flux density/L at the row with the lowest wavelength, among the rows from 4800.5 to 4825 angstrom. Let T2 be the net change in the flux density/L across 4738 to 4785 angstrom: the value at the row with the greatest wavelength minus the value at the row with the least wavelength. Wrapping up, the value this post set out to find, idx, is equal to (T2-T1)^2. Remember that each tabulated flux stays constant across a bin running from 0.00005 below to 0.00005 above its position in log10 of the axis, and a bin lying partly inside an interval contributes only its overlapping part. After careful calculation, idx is 0.079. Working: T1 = 0.3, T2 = -0.01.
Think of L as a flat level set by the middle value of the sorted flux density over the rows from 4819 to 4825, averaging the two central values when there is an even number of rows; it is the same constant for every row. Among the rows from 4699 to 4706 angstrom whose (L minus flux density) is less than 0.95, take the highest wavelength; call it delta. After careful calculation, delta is 4702.58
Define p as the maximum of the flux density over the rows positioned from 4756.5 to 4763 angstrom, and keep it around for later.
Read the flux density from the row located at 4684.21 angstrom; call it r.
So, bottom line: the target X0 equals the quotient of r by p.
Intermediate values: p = 8.833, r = 7.774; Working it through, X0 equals 0.88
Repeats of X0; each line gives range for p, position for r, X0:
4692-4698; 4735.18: 0.86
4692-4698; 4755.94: 0.75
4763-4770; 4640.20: 0.91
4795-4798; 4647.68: 0.74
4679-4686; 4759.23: 0.93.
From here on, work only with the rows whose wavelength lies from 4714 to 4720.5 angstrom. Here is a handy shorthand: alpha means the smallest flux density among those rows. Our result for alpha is 7.563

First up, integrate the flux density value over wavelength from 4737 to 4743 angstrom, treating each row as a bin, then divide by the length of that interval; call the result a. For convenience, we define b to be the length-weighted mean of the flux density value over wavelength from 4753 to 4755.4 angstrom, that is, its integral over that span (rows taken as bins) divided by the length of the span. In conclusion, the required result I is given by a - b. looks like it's -0.1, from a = 8.9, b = 8.98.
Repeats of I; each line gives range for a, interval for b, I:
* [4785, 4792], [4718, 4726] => -0.5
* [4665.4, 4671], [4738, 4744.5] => -1.7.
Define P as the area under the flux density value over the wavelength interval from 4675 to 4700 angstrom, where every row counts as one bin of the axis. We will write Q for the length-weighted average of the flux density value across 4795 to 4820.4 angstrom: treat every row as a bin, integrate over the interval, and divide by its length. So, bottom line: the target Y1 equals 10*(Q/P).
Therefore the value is 0.407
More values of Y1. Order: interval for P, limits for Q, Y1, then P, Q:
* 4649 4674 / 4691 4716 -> 0.425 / 195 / 8.3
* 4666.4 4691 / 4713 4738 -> 0.404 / 210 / 8.5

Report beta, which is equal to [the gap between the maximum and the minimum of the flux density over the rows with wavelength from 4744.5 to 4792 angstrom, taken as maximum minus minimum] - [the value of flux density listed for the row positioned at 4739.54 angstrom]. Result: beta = -5.6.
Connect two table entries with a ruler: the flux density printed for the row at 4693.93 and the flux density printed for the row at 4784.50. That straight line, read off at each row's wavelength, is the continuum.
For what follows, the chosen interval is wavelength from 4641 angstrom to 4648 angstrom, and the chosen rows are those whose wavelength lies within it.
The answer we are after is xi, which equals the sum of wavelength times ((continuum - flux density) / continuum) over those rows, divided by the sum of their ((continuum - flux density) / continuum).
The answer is 4644.7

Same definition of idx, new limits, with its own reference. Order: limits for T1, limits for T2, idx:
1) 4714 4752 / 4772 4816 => 0.004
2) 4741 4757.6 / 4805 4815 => 0.020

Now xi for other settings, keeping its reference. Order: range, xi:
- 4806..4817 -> 4813.2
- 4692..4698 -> 4695.2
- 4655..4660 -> 4657.7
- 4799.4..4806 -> 4803.5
